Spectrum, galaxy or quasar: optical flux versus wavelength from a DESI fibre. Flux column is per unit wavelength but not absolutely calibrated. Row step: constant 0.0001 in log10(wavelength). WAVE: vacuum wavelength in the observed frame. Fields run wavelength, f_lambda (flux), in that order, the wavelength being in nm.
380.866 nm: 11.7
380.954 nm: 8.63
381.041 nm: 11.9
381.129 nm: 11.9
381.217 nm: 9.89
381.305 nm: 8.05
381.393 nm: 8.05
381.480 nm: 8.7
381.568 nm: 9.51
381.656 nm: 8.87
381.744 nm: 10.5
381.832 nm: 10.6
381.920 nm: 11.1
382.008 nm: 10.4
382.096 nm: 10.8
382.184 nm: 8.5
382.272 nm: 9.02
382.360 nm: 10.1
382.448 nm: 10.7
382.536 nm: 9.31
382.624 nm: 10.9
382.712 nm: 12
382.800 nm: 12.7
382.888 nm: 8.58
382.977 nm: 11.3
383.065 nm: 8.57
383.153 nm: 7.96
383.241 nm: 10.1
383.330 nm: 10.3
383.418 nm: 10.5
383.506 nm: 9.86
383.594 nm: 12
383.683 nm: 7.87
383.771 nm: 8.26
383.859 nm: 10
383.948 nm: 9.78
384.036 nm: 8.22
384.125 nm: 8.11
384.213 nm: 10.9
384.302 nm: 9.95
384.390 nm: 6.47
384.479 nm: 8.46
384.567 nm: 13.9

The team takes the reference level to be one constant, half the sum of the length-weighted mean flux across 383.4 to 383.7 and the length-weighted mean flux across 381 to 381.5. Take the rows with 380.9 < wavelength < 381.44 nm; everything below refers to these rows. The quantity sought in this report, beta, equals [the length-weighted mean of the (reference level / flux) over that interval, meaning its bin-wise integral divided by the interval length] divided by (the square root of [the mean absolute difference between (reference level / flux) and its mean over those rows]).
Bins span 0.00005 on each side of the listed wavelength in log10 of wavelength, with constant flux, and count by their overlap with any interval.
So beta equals 2.6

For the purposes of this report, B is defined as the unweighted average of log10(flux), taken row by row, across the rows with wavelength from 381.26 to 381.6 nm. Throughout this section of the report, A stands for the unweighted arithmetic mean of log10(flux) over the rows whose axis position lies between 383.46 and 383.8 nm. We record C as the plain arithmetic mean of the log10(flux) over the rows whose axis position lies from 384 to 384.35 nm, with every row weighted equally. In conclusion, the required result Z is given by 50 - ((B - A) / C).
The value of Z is 50.0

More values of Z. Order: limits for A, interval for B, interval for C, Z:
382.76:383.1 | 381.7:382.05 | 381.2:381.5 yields 50.0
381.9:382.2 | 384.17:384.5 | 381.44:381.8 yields 50.1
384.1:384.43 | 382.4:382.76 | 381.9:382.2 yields 49.9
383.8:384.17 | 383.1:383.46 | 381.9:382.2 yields 50.0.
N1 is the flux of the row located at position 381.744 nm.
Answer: 10.5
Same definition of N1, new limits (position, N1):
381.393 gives 8.05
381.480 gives 8.7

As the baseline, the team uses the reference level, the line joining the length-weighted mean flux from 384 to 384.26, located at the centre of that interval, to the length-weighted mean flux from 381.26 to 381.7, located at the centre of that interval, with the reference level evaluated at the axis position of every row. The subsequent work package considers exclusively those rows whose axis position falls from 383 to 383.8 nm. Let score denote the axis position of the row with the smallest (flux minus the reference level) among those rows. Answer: 383.683 nm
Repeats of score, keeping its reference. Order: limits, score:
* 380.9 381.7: 381.393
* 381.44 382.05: 381.480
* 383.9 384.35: 384.125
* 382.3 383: 382.888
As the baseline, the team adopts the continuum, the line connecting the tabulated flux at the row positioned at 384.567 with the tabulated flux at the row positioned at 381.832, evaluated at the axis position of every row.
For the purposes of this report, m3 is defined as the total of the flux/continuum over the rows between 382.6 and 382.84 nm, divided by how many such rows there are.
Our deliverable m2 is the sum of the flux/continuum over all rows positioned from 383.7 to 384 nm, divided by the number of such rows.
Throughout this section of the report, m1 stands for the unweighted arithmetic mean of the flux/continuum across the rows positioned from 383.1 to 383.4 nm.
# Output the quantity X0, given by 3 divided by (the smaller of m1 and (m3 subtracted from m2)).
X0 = -10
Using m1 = 0.77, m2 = 0.72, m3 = 1.02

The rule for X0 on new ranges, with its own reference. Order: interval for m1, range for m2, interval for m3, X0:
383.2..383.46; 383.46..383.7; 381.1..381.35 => -13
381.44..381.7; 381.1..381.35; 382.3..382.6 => 24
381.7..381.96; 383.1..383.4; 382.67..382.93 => -17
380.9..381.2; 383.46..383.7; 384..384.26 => 30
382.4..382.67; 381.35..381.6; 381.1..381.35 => -20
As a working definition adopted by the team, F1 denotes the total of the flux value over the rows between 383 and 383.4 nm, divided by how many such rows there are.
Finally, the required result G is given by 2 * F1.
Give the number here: 18.5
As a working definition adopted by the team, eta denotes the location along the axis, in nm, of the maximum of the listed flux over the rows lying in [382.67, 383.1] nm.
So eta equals 382.800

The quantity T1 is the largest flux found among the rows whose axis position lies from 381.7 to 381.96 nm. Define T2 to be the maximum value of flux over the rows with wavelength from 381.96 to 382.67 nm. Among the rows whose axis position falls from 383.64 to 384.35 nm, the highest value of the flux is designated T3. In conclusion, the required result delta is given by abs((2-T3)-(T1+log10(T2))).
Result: 21.0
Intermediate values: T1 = 11.1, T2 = 10.9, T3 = 10.9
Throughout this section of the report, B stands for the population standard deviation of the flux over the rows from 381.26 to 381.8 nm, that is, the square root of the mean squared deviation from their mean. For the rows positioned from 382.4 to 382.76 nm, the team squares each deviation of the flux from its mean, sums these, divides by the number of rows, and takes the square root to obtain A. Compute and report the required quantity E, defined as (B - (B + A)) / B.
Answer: -1.12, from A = 0.96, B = 0.9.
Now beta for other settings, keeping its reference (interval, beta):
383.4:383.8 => 2.8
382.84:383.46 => 3.0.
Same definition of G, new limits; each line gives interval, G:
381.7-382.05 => 21.3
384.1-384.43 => 17.7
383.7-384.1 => 18.1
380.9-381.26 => 21.2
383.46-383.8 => 19.0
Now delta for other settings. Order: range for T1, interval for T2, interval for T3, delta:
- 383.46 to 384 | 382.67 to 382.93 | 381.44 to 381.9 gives 21.7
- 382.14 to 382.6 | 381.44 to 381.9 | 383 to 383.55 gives 20.2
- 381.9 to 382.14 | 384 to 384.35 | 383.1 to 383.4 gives 20.4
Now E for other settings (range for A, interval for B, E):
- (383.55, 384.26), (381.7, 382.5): -1.74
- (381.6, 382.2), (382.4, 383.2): -0.59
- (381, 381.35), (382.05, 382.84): -1.24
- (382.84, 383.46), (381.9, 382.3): -1.12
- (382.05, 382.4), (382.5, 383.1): -0.58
